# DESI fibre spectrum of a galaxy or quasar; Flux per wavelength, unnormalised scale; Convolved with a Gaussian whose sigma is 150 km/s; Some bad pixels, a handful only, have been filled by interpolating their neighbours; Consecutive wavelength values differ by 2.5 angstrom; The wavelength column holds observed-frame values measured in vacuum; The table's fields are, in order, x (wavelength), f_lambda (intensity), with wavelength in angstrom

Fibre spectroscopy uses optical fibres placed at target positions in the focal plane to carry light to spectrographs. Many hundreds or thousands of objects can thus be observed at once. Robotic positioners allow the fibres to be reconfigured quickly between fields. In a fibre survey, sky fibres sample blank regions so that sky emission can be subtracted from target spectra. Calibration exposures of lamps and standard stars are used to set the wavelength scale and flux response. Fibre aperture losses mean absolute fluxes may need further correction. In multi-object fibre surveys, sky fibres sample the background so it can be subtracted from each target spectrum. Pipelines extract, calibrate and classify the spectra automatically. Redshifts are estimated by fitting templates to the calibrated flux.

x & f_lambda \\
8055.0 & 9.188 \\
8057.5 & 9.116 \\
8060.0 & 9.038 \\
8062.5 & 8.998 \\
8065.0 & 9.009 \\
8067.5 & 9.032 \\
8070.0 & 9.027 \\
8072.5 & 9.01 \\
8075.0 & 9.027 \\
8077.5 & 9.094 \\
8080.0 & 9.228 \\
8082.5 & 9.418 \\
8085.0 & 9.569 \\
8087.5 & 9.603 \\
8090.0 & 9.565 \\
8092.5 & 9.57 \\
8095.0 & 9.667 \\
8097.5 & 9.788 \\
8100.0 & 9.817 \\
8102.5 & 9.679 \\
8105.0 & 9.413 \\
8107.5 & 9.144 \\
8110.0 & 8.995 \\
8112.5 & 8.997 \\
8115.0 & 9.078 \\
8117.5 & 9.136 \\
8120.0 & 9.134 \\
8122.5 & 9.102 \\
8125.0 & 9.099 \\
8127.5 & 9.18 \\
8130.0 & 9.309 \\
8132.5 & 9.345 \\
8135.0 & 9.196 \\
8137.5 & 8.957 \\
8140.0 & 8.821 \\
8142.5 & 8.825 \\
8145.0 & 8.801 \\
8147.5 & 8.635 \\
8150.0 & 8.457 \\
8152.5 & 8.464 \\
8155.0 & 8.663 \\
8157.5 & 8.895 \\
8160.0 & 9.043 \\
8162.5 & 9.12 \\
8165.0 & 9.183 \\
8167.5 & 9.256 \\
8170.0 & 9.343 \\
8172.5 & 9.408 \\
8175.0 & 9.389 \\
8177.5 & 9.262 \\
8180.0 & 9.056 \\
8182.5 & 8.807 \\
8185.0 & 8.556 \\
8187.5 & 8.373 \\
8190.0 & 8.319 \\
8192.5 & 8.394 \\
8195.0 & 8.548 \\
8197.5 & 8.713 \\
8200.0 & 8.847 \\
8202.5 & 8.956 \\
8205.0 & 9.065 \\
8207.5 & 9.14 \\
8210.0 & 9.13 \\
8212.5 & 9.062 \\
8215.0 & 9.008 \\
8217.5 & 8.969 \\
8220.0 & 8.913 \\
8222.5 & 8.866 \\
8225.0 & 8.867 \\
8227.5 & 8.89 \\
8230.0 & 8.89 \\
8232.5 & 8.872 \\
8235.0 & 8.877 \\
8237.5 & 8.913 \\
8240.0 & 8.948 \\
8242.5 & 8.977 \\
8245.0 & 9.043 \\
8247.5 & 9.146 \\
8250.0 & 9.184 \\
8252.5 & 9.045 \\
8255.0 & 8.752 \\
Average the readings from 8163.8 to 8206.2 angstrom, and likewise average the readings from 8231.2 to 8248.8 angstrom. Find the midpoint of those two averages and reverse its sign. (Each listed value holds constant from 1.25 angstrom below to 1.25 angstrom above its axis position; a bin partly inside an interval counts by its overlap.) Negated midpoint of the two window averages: -8.94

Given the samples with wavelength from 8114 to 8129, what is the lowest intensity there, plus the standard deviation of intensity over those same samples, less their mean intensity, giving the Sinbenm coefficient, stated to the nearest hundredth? -0.01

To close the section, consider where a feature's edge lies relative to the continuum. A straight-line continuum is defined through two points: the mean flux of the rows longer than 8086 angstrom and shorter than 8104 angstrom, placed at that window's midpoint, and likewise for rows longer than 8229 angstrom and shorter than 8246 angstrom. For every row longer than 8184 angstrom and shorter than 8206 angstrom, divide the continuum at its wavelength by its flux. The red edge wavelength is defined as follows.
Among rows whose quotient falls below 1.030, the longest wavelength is 8205.0 angstrom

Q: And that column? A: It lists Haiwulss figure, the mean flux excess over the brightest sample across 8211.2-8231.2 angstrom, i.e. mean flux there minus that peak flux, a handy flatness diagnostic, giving -0.13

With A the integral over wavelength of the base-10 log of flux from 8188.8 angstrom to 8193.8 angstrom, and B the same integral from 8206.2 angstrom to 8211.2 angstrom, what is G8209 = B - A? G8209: 0.19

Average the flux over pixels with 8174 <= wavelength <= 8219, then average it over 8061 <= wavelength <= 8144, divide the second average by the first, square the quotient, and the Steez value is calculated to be 1.09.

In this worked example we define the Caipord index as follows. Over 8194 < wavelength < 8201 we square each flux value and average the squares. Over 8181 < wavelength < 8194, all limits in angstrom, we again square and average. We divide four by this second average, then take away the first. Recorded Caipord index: -76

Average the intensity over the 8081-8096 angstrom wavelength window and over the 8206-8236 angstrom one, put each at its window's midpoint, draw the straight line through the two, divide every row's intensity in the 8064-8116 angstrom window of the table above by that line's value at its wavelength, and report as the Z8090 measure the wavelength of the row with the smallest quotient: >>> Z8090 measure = 8065.0 angstrom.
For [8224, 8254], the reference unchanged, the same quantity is 8225.0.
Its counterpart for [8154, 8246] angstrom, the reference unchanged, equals 8190.0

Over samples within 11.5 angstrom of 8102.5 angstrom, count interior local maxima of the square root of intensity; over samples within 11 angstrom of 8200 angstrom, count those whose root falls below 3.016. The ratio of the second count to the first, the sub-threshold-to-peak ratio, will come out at 7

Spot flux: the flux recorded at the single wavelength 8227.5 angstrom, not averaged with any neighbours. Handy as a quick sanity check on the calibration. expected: 8.89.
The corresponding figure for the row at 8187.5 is 8.373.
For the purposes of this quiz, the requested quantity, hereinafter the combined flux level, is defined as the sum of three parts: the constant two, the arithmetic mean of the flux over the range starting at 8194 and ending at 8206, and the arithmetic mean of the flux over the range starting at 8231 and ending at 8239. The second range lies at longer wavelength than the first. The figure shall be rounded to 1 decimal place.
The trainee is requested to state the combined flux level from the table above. 19.7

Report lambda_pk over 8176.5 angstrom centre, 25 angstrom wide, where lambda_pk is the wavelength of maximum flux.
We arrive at 8172.5 angstrom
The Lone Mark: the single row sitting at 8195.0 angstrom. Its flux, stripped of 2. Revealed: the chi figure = 6.55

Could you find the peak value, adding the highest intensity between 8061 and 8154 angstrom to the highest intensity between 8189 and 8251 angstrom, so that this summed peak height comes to 19.0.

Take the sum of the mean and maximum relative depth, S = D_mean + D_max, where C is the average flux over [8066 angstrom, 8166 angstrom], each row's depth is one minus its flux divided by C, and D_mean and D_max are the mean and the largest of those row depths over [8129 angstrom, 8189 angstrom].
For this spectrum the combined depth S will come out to 0.11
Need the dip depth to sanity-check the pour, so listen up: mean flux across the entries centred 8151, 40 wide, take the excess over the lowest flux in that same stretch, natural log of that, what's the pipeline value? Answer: -0.7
